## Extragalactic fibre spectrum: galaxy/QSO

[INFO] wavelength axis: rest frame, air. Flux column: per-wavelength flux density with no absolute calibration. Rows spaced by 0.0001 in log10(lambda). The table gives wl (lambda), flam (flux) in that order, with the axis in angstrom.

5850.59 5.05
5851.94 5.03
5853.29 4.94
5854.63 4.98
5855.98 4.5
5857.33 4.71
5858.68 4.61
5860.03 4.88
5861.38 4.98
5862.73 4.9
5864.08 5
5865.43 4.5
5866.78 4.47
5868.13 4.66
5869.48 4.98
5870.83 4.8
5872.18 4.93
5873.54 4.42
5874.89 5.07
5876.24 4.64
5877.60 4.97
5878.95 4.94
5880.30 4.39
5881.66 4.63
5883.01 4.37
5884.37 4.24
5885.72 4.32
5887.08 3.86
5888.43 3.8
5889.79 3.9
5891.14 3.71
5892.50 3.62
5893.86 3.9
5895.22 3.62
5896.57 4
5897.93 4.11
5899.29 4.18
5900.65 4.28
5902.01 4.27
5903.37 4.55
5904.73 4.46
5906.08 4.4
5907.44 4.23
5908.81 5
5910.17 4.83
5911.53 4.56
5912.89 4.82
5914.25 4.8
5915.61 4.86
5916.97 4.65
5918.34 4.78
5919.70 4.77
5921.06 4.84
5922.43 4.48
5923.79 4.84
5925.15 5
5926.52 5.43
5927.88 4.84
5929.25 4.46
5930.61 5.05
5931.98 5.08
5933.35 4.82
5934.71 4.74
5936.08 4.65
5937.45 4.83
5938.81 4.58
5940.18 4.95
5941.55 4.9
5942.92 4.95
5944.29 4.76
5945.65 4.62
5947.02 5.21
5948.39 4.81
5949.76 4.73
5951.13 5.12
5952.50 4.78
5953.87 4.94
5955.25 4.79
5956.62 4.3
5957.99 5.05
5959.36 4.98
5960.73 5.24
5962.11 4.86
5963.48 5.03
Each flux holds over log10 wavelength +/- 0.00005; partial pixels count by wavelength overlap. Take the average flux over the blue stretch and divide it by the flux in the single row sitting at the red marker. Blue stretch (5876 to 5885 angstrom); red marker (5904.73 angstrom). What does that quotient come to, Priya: 1.03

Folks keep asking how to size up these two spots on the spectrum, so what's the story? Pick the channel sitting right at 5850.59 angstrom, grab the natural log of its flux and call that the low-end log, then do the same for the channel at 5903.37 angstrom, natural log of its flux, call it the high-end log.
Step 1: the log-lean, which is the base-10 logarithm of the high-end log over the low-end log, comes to -0.029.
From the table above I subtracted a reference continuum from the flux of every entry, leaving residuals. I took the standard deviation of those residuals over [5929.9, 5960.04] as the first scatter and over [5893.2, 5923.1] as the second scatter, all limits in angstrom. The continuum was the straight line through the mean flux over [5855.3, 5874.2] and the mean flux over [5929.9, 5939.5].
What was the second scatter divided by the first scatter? 1.7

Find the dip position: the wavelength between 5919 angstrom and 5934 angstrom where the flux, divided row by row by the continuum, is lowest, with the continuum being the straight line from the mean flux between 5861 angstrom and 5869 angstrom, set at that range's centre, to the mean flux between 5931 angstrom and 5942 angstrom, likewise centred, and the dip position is 5929.25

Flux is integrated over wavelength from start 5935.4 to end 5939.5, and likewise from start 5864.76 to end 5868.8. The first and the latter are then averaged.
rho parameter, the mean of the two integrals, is 18.8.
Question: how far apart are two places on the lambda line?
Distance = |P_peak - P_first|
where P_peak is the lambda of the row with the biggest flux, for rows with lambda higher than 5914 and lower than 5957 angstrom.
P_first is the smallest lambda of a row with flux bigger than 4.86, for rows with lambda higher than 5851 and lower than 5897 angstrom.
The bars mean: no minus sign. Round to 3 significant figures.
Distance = 74.6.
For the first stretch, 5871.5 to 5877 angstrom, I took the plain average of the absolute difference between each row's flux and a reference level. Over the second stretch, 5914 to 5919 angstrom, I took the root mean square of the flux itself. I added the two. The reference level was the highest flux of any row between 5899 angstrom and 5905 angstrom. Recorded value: 5.05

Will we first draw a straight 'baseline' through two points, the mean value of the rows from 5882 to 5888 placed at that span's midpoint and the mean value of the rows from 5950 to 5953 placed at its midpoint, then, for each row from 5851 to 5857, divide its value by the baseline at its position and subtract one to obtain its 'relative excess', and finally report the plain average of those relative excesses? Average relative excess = 0.26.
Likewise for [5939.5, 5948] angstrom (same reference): 0.01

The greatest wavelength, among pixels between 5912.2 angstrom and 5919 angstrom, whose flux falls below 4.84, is 5918.34 angstrom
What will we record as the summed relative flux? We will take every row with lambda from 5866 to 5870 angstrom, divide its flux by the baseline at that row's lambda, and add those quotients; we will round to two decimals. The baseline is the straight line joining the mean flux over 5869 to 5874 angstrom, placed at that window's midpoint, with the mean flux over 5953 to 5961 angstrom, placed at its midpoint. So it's 2.95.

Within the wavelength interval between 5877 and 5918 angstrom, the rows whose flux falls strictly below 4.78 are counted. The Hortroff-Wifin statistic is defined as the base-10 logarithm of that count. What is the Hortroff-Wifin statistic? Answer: 1.36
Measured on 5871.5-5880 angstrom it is 0.30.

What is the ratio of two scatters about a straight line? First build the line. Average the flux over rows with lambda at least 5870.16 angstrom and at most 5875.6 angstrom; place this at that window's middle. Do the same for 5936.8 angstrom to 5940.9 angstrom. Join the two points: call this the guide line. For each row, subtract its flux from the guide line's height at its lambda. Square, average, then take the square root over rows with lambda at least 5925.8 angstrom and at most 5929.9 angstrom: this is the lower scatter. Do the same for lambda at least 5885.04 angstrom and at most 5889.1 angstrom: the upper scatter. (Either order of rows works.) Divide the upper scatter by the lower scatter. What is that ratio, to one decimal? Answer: 2.0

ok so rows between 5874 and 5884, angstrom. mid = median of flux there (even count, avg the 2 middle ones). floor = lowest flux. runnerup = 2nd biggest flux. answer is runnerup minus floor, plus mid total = 5.24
